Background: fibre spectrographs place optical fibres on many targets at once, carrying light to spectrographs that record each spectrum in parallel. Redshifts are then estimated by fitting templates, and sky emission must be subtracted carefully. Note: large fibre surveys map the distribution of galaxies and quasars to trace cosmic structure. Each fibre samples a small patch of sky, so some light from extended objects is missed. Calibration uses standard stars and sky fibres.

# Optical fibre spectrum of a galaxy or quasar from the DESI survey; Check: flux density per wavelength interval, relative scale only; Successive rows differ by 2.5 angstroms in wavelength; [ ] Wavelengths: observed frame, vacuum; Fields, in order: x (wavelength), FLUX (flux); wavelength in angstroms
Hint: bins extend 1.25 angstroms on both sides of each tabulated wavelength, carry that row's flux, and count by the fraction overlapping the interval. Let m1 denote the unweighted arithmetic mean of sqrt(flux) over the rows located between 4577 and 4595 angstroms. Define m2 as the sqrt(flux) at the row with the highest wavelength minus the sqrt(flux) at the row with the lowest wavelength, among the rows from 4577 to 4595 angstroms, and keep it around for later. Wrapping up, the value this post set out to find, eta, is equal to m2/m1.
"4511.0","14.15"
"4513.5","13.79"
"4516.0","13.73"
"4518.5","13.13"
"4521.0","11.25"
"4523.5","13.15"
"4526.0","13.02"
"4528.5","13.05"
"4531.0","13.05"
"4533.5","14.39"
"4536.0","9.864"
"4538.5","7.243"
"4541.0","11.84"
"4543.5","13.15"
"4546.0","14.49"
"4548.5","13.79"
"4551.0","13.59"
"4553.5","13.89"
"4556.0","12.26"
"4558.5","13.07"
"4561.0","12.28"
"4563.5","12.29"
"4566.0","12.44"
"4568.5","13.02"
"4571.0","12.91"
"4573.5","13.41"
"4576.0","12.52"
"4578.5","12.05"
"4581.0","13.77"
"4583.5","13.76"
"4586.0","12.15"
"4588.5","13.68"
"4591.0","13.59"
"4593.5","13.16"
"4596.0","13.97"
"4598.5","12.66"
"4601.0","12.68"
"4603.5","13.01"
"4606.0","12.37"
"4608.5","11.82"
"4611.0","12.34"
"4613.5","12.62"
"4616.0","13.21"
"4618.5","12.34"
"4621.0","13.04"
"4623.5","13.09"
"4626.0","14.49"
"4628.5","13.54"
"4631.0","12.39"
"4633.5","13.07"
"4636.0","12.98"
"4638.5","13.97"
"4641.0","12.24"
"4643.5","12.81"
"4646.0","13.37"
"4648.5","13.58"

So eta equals 0.04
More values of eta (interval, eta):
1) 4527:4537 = -0.13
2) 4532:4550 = -0.02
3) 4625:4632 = -0.08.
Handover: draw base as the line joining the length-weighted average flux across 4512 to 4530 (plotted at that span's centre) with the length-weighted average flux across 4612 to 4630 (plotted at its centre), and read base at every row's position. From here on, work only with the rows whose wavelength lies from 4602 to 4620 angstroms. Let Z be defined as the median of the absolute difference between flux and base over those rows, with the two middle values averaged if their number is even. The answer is 0.78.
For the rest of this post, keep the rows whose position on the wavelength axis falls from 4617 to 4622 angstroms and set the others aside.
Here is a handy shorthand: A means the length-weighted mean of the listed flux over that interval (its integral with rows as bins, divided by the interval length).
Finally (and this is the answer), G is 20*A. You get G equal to 254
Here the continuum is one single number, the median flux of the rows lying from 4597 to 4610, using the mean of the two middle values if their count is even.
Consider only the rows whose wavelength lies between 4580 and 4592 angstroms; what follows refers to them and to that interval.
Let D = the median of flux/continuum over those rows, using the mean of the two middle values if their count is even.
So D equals 1.081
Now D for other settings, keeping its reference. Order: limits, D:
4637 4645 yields 1.012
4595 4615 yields 0.998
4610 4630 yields 1.032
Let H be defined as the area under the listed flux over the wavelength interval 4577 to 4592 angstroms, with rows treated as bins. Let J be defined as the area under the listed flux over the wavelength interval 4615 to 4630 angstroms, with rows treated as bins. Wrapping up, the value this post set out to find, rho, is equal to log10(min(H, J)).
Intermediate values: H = 197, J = 199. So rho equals 2.29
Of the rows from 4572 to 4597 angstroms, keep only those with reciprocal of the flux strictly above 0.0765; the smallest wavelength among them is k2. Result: 4576.0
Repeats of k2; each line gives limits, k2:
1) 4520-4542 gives 4521.0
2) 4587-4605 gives 4598.5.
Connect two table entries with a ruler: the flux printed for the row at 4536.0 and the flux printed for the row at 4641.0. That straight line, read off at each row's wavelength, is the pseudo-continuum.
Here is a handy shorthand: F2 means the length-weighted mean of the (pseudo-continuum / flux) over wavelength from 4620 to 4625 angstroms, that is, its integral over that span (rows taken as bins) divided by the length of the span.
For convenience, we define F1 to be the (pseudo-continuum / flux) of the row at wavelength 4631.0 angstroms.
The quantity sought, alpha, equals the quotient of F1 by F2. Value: 1.08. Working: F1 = 0.97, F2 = 0.90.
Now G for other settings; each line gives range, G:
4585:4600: 264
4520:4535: 259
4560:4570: 250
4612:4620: 254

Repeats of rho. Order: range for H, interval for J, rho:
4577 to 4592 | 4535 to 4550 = 2.25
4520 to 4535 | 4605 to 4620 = 2.27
